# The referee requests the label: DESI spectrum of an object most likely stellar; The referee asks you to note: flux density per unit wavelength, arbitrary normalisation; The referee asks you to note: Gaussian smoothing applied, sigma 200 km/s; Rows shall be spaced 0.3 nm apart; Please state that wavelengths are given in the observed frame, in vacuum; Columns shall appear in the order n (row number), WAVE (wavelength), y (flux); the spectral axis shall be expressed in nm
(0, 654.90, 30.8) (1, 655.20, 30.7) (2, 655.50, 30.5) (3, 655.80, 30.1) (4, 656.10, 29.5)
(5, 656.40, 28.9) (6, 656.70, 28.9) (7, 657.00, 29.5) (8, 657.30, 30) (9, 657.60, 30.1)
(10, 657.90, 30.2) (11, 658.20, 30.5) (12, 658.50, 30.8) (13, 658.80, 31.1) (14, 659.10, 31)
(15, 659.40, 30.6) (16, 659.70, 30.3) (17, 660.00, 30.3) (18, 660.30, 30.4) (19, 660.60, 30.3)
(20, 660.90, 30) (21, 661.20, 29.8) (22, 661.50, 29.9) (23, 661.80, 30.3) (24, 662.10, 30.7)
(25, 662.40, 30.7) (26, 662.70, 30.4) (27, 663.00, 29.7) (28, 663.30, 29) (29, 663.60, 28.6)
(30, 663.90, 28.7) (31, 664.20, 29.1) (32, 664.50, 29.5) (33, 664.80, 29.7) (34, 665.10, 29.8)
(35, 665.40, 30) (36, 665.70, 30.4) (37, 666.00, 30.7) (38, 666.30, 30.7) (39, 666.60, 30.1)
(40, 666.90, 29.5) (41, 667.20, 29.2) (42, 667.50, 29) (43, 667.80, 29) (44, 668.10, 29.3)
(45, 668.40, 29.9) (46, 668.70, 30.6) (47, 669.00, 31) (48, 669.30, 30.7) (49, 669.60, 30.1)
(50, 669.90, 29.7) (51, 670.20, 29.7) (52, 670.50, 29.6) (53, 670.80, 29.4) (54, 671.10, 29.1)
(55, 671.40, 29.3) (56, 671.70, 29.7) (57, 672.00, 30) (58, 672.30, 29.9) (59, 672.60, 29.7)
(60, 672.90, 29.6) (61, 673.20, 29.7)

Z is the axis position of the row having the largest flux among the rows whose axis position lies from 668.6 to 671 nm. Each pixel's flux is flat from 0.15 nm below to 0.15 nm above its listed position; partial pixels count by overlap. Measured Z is 669.00 nm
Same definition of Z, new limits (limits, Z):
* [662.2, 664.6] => 662.40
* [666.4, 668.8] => 668.70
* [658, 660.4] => 658.80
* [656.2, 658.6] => 658.50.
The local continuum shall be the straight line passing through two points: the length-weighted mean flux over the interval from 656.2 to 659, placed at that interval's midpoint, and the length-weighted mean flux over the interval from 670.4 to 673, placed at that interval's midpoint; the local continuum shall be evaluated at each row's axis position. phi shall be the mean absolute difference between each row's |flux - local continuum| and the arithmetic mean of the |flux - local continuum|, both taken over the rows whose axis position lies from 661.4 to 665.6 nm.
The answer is 0.35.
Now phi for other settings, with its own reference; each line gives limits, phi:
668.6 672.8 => 0.31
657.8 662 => 0.26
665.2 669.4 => 0.29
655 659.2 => 0.34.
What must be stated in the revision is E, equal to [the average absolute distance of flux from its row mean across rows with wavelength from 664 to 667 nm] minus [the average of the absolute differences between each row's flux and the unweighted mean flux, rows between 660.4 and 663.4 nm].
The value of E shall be 0.03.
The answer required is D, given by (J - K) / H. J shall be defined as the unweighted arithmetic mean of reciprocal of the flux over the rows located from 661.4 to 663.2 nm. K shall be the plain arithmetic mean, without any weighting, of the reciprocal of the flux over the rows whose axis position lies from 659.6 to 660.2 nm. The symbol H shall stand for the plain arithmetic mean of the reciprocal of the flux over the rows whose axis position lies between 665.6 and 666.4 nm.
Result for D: 0.00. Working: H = 0.0327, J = 0.0330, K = 0.0330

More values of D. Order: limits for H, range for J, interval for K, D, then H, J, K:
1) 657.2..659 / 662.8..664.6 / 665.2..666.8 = 0.04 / 0.0328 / 0.0344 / 0.0329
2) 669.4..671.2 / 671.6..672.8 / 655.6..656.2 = 0.00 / 0.0338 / 0.0335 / 0.0336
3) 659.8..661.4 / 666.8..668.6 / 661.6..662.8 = 0.04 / 0.0332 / 0.0341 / 0.0328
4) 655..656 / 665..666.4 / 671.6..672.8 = -0.02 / 0.0329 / 0.0330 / 0.0335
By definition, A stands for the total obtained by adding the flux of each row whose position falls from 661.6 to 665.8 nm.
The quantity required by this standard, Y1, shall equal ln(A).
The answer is 6.03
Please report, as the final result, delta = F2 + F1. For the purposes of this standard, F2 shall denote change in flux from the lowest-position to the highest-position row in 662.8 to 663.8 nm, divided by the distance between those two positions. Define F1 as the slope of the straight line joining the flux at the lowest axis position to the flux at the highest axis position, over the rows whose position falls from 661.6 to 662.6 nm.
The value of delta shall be -1.17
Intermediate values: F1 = 0.7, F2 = -1.8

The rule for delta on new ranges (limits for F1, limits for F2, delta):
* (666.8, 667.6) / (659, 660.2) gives -1.61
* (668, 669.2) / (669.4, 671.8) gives 1.70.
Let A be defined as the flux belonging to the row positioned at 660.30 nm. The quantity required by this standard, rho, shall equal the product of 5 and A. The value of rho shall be 152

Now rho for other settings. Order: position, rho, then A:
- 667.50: 145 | 29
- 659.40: 153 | 30.6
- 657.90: 151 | 30.2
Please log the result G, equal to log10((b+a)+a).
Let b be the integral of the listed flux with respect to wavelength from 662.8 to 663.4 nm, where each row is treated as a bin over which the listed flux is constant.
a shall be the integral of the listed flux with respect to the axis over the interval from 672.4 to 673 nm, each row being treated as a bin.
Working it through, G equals 1.727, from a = 17.8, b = 17.7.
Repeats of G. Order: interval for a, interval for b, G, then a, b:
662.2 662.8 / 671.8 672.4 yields 1.738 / 18.3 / 18.0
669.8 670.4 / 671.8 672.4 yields 1.729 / 17.8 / 18.0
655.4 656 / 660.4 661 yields 1.735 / 18.1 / 18.1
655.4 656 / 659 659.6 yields 1.738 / 18.1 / 18.4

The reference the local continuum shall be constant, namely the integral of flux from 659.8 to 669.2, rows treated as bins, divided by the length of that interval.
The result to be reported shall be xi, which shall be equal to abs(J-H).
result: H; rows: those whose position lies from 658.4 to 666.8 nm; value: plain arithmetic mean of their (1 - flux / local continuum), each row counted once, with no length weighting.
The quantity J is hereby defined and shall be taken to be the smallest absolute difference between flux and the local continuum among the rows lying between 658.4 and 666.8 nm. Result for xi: 0.02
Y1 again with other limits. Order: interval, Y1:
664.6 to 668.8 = 6.04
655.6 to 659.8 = 6.04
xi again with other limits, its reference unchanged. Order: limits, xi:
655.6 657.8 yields 0.10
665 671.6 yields 0.01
